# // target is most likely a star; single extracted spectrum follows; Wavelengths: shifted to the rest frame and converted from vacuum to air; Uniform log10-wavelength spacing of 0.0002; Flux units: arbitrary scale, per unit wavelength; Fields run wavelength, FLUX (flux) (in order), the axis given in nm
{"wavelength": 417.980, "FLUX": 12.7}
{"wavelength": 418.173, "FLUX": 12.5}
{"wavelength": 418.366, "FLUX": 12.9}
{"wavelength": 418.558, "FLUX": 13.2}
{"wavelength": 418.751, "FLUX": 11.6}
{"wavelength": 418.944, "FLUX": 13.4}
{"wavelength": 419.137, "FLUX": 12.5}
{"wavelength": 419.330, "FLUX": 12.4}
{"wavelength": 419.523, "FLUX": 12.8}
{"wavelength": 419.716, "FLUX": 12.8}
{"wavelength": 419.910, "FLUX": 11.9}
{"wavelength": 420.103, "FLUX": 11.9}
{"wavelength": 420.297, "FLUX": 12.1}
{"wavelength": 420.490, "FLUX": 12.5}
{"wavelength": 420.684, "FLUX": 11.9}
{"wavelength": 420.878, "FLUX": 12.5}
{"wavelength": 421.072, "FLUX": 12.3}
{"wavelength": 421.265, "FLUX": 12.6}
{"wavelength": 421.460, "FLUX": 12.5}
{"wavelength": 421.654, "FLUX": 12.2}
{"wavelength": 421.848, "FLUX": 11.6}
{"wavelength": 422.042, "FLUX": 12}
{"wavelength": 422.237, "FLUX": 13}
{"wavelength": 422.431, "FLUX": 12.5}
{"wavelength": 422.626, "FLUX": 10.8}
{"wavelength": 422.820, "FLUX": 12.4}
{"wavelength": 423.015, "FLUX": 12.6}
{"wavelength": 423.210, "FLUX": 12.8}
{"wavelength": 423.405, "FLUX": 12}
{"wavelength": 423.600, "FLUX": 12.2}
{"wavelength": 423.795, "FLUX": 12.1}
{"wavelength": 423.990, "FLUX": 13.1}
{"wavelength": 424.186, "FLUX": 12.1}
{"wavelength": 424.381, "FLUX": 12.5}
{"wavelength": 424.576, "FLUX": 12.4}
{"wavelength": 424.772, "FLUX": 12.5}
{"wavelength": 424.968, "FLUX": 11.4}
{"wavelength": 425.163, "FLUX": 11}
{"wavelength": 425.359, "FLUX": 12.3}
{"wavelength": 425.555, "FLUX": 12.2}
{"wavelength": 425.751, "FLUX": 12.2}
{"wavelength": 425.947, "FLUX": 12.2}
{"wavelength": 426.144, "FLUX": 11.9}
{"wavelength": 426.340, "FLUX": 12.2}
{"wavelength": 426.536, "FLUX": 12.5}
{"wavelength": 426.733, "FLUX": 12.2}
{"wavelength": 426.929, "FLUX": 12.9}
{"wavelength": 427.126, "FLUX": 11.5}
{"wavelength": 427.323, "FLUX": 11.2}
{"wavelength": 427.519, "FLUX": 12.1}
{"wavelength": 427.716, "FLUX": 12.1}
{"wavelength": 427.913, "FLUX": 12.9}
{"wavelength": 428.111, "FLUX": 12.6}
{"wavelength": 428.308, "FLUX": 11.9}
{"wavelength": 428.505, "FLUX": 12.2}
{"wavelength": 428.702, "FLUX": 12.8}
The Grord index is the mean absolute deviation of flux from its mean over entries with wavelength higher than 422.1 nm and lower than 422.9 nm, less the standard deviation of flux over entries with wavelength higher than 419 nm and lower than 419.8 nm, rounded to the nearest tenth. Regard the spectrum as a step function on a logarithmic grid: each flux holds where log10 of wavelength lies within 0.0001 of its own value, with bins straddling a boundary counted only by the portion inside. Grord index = 0.5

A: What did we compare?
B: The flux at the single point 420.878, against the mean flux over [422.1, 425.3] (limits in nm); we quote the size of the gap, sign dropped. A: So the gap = 0.3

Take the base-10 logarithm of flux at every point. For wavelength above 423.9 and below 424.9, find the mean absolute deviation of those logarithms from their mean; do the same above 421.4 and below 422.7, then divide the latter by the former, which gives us 2.4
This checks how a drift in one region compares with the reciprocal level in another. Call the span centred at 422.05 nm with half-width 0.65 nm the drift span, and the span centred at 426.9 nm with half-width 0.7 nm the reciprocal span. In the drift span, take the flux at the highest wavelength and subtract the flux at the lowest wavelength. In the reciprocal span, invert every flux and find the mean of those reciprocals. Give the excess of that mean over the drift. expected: 1.8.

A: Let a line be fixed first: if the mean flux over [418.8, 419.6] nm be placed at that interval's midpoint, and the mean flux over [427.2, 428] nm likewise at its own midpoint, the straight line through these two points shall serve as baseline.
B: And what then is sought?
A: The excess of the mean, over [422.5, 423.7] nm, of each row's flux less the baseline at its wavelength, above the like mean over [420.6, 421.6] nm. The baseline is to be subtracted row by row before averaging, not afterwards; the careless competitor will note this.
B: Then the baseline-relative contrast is -0.06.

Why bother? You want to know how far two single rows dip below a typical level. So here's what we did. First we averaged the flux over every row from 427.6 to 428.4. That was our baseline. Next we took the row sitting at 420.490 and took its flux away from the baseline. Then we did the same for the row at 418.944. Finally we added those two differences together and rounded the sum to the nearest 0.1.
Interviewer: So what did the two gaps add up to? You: -1.2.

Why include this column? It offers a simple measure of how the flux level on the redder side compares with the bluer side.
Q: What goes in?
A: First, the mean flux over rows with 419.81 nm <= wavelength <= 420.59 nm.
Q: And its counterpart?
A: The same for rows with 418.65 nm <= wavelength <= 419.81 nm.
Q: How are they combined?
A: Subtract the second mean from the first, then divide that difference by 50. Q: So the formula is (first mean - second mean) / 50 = -0.010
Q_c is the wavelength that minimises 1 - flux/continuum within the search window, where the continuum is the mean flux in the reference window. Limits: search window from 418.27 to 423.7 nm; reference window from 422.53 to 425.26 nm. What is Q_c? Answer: 418.944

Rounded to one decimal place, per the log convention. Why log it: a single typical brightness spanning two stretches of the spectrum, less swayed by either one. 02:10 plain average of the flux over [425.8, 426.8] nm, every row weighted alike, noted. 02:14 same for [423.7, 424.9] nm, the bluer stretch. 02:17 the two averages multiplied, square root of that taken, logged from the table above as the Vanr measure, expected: 12.3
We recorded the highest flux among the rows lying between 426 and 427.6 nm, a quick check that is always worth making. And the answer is 12.9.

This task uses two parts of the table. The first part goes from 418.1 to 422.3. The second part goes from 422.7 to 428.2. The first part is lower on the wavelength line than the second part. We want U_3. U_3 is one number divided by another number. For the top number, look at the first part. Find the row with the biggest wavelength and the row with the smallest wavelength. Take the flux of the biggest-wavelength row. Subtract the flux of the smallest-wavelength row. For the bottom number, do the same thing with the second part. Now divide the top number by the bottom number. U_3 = 2.5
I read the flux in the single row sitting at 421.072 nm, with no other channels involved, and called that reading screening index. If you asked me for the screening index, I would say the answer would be 12.3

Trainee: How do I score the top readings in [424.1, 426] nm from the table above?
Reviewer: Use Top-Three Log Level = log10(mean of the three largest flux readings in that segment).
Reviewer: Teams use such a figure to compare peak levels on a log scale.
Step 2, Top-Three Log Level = 1.10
